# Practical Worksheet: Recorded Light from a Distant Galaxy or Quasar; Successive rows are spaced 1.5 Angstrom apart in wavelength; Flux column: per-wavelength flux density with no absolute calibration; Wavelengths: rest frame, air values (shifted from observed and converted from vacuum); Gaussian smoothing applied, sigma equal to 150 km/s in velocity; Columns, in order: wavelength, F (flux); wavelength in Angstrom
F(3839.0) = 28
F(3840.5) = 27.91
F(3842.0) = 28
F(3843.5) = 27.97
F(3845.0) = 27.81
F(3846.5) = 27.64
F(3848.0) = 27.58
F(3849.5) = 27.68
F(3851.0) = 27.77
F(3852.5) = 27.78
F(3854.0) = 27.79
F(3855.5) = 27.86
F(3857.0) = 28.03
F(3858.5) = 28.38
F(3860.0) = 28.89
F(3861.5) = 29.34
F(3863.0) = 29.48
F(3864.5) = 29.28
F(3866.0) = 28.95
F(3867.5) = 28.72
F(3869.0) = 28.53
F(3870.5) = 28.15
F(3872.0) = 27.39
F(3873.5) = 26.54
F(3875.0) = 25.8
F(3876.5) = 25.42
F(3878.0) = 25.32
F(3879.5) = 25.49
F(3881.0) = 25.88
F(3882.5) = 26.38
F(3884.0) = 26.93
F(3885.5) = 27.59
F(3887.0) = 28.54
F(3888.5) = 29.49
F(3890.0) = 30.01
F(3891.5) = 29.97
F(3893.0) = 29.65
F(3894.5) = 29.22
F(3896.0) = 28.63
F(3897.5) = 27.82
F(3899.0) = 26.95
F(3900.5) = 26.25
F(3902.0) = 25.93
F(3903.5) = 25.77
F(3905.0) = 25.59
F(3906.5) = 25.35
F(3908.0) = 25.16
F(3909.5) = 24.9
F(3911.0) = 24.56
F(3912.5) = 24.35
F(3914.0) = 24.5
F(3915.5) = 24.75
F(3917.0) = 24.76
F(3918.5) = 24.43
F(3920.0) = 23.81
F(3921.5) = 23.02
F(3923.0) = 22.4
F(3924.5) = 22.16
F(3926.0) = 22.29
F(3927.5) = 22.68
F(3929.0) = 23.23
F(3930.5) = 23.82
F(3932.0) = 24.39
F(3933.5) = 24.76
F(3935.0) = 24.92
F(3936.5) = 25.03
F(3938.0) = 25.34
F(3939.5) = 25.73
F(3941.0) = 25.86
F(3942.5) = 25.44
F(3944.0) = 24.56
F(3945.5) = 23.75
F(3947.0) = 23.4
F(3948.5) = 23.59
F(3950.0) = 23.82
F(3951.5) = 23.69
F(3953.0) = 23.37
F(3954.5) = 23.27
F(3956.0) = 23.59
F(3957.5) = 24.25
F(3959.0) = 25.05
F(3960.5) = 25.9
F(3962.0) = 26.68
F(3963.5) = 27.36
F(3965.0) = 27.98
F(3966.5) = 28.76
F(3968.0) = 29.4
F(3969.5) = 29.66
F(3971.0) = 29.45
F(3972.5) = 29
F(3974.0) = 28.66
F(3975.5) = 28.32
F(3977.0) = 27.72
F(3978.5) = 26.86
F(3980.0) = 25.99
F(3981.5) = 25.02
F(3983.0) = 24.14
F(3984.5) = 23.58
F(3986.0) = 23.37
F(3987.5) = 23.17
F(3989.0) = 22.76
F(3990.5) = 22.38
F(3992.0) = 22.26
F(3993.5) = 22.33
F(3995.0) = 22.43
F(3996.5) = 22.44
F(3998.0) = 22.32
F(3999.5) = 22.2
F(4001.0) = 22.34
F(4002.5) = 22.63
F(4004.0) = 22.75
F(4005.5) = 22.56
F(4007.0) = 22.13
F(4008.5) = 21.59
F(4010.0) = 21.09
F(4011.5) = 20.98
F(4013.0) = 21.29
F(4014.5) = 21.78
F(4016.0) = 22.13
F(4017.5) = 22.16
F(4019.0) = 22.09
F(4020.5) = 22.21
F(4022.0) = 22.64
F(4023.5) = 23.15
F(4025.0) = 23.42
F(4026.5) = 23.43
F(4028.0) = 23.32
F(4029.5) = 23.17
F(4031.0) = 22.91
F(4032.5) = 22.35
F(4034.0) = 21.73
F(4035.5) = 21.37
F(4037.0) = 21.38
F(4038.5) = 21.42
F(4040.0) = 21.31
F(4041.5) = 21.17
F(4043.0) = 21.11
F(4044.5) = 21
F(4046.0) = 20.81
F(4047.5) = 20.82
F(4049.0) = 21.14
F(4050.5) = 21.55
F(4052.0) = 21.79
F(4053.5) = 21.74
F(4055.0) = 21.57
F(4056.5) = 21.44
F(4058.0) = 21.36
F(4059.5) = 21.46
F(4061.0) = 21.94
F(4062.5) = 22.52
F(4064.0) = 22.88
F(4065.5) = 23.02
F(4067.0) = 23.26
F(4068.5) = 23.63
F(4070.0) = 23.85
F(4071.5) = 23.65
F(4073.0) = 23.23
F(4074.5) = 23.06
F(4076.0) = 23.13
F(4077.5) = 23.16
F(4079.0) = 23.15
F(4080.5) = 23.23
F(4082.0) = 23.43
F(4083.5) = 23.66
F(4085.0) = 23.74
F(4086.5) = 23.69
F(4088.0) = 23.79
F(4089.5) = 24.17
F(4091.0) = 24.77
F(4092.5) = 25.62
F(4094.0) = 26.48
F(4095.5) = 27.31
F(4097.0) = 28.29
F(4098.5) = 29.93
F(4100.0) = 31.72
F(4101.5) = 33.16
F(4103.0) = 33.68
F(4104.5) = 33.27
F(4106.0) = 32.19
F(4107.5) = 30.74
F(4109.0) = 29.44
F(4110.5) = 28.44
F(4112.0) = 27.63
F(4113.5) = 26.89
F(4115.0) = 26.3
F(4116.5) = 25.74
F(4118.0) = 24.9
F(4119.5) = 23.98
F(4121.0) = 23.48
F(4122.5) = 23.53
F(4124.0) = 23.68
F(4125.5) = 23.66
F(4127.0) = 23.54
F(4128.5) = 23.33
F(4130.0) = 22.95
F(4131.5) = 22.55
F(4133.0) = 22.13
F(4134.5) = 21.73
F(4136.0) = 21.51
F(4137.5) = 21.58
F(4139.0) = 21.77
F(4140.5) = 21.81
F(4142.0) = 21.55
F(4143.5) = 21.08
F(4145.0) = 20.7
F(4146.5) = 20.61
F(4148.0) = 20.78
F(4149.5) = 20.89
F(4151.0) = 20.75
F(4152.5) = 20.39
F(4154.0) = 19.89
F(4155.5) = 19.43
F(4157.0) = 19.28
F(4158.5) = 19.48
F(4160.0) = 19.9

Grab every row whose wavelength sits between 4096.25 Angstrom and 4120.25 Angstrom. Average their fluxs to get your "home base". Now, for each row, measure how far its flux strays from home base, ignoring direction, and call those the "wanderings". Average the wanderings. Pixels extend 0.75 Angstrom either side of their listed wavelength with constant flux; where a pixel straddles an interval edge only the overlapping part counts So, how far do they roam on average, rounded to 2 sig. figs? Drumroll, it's 2.6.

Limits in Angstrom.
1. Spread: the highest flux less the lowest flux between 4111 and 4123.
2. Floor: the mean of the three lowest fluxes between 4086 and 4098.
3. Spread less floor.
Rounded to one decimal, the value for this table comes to -19.7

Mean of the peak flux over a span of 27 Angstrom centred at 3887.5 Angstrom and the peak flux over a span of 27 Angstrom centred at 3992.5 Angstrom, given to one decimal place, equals 28.0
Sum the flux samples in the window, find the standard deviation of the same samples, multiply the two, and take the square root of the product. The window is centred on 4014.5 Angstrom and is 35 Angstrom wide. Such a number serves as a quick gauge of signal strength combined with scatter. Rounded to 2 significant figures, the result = 19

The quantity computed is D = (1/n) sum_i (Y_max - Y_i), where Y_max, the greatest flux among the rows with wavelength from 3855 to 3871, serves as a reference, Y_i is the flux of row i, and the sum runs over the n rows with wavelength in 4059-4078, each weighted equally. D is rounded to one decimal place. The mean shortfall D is 6.5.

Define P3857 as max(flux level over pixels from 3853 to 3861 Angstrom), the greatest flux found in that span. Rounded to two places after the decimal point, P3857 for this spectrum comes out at 28.89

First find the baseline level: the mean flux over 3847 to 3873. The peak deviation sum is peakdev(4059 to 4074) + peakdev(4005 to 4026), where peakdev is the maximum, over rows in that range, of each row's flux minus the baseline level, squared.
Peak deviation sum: 101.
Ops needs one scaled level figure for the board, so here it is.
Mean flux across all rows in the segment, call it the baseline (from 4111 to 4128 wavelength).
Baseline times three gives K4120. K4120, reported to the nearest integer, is 75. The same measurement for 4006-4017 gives 65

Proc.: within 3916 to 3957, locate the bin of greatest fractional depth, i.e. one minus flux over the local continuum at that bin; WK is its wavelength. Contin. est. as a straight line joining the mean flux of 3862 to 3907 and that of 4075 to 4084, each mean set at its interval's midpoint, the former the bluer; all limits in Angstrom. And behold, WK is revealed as 3924.5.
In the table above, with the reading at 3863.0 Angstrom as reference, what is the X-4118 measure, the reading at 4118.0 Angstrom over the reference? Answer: 0.84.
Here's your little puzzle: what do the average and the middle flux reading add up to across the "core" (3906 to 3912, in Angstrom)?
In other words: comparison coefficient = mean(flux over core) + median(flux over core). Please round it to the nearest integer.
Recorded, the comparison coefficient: 50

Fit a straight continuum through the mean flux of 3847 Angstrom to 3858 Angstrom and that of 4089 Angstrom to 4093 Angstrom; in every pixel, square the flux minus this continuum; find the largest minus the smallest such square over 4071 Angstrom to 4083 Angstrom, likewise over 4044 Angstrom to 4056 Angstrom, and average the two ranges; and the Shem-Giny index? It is 5.2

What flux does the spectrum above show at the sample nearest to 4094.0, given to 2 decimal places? 26.48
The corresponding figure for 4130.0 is 22.95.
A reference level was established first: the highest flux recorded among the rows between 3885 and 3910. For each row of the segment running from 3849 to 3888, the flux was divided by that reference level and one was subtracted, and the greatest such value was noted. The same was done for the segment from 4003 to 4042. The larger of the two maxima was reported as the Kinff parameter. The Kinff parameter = -0.018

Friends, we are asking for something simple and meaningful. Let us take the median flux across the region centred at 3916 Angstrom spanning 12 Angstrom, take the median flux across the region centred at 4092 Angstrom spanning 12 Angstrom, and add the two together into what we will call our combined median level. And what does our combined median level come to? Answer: 50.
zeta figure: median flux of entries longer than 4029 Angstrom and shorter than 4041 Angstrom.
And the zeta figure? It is 21.6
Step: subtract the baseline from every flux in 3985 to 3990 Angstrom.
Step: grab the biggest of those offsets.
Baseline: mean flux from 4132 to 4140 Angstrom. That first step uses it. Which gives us 2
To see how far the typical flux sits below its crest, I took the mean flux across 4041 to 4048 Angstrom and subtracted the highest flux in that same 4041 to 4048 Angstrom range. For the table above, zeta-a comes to -0.19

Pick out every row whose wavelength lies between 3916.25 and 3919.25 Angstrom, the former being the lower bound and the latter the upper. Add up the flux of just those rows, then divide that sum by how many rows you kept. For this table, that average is 25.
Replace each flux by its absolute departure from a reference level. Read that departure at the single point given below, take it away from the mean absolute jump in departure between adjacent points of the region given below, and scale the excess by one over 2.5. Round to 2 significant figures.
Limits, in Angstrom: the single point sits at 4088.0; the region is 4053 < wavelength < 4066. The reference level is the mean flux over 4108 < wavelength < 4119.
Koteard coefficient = -1.2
